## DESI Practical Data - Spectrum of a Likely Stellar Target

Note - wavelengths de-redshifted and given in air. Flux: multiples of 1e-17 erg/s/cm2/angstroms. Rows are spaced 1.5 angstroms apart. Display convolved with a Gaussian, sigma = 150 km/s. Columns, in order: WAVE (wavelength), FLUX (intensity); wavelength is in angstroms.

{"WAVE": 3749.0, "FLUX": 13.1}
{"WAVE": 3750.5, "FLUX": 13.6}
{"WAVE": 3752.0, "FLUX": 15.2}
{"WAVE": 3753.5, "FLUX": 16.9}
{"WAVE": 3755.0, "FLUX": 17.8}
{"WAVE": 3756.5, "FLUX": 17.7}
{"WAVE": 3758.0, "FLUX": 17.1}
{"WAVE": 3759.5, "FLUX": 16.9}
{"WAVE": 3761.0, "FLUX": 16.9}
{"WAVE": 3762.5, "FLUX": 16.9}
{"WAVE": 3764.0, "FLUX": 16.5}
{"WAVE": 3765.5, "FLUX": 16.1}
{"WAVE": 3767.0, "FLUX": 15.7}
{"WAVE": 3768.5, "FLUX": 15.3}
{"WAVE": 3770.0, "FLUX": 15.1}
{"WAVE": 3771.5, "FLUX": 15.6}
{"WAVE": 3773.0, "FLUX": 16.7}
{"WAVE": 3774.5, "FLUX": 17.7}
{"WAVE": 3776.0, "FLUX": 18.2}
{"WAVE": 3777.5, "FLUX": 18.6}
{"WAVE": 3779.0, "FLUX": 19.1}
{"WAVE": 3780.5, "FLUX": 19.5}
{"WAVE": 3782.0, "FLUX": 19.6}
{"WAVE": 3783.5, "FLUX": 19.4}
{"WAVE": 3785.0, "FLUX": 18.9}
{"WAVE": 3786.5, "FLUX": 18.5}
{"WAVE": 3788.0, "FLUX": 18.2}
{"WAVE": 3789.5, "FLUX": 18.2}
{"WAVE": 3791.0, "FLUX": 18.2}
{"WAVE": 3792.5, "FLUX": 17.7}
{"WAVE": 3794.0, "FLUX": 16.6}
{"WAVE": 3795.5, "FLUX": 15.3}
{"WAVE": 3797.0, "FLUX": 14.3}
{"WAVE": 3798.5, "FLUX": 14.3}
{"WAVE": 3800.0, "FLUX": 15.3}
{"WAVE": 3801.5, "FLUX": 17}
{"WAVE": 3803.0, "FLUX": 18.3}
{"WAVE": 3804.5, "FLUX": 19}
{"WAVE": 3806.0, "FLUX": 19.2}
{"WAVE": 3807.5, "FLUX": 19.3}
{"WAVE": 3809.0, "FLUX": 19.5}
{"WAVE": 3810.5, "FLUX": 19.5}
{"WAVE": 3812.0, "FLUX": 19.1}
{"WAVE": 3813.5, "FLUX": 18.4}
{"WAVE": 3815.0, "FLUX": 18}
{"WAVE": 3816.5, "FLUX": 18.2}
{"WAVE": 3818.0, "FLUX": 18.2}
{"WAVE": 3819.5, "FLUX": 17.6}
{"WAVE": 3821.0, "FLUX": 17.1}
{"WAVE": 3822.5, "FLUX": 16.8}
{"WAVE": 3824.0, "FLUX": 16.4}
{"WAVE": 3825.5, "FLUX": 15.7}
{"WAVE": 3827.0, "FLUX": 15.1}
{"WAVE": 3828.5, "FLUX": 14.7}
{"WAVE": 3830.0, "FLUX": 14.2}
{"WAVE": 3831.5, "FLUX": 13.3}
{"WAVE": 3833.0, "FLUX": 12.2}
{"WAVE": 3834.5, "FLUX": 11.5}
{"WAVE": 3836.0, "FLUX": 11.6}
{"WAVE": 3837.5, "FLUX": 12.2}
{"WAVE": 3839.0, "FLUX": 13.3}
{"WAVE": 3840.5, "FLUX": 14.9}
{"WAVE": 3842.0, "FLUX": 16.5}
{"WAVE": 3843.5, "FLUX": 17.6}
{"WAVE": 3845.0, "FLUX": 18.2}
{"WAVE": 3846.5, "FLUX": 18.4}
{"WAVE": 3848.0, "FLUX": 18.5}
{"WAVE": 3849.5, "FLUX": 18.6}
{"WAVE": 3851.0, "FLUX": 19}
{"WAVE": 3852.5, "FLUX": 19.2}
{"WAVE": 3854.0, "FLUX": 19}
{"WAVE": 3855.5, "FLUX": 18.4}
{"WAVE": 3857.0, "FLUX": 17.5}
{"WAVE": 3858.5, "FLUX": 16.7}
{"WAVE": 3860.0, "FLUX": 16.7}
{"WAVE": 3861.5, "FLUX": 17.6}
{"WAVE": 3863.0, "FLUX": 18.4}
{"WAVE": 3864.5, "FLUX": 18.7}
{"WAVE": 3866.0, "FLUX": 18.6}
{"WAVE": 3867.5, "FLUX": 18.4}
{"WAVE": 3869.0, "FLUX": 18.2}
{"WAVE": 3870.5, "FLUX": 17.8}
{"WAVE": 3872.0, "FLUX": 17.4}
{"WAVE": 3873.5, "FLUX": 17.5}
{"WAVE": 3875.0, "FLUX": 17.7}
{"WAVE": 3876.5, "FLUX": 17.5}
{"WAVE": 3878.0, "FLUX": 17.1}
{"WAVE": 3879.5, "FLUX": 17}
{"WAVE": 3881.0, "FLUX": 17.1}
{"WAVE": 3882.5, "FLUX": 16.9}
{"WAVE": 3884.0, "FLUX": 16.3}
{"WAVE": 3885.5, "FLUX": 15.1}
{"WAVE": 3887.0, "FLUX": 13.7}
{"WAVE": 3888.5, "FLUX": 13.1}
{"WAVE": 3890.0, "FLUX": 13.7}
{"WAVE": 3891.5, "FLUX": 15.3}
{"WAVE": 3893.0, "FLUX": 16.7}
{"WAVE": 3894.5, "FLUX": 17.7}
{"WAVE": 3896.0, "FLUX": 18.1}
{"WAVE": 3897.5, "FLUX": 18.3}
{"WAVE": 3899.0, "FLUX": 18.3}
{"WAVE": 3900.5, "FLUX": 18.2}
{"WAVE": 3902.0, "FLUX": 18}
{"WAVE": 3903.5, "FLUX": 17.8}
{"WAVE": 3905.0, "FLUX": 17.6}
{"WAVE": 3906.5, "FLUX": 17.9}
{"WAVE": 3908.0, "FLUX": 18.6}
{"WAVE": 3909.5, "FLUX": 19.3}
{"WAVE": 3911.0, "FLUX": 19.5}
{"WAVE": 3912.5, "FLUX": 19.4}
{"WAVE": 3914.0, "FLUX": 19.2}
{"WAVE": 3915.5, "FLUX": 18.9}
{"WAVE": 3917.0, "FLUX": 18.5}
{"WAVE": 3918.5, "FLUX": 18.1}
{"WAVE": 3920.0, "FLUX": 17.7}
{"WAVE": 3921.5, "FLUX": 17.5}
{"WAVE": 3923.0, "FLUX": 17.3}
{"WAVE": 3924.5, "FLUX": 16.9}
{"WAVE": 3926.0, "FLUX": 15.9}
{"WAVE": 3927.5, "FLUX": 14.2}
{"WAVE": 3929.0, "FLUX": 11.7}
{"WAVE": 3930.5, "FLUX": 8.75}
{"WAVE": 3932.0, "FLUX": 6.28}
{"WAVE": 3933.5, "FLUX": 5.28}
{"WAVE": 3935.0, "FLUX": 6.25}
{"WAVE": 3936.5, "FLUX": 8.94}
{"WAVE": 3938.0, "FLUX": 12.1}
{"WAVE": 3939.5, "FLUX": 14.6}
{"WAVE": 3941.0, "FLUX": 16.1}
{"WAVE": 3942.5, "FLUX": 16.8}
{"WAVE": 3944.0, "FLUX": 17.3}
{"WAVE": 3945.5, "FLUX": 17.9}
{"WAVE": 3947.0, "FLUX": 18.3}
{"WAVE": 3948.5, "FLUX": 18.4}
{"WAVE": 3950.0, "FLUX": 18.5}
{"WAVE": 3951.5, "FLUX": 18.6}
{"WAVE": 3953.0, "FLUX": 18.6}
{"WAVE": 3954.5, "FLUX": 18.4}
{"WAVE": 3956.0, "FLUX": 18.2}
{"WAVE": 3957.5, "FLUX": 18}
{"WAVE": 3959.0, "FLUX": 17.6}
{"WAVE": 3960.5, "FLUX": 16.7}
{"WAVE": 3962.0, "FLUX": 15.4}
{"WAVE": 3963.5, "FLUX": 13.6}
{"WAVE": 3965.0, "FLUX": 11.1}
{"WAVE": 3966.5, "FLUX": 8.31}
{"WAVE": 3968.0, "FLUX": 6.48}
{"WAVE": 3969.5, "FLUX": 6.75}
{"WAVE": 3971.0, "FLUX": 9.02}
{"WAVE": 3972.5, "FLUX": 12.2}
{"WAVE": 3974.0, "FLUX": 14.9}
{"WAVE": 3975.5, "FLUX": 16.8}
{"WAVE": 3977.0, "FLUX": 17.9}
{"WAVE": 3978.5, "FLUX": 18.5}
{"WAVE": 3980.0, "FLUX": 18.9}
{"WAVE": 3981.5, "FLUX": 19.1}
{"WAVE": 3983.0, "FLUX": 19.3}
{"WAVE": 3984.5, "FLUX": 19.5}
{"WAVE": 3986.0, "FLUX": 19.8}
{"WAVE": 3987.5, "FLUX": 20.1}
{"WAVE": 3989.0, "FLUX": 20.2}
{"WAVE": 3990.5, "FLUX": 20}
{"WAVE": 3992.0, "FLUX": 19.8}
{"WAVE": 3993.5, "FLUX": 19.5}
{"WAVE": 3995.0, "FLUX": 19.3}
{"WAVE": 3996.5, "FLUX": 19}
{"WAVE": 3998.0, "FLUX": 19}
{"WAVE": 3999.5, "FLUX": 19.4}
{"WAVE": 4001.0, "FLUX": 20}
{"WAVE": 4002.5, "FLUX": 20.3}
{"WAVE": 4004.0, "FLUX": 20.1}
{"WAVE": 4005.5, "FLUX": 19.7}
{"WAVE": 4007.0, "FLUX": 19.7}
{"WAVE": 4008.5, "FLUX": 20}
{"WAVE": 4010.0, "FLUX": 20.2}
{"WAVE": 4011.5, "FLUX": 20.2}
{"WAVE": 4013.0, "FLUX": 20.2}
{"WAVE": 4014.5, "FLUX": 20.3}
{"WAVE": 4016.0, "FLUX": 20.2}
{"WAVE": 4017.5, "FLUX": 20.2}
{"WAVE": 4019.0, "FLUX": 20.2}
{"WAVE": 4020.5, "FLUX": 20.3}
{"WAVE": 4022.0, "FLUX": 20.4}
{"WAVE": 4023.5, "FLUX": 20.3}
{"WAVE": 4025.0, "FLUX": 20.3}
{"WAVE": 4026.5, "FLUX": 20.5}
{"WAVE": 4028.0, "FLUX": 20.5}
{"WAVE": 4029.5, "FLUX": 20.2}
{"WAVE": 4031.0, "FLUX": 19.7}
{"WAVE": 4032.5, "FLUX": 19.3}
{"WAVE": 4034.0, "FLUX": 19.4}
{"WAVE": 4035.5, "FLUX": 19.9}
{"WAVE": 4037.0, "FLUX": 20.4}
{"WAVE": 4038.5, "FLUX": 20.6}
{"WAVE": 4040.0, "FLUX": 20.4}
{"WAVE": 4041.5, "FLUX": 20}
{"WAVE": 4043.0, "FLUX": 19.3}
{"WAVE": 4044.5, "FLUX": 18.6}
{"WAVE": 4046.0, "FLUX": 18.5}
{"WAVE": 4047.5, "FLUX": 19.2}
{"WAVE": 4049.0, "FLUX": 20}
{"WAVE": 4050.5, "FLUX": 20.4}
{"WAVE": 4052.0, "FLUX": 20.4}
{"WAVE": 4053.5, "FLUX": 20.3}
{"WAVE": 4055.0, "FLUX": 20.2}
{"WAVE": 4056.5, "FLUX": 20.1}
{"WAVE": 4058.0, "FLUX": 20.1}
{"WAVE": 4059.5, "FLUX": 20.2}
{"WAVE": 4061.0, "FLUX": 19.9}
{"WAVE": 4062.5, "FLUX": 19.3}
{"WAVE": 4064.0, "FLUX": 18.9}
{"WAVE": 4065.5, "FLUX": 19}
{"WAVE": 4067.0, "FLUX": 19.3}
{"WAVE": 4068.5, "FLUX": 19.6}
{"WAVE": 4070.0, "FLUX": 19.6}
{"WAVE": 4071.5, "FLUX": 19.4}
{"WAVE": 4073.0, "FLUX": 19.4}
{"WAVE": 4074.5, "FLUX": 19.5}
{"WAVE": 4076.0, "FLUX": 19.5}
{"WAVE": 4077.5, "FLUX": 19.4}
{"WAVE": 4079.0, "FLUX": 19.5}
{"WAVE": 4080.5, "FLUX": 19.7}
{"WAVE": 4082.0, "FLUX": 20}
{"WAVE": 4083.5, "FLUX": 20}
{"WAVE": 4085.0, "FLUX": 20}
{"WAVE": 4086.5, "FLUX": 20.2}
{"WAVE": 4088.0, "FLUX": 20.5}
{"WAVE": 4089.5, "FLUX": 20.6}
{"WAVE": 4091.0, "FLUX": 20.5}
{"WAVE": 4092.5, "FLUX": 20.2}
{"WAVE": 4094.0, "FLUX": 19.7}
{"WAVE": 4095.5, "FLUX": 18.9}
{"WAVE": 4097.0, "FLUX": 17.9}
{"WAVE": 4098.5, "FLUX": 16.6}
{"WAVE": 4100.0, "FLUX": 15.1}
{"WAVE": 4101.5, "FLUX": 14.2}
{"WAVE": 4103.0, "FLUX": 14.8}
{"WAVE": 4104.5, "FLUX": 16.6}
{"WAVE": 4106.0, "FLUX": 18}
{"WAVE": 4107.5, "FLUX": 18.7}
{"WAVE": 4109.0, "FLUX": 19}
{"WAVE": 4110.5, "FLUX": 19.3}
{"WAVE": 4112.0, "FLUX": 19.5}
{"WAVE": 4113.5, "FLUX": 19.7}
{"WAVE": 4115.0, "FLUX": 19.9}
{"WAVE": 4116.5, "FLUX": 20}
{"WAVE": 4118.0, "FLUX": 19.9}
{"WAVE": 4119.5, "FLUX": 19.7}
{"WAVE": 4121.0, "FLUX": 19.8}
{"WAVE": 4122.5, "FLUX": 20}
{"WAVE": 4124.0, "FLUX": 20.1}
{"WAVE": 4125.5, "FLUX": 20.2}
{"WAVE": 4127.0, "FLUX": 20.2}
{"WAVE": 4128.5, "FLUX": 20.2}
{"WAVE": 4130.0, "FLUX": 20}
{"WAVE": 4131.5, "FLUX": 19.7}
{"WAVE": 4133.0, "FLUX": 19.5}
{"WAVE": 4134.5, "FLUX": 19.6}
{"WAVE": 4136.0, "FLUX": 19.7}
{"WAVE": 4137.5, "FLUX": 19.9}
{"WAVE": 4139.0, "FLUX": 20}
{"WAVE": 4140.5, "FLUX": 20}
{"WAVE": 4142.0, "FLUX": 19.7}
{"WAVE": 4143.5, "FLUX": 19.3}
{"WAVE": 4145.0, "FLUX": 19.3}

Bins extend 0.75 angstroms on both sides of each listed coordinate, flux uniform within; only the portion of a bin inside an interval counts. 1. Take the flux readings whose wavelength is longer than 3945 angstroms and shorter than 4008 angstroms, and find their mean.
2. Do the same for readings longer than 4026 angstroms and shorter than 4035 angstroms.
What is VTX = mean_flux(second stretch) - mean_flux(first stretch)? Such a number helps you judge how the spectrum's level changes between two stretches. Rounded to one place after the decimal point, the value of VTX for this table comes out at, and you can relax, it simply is 2.7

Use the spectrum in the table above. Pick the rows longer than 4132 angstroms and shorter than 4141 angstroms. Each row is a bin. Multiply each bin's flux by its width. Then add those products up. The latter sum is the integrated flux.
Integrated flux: 178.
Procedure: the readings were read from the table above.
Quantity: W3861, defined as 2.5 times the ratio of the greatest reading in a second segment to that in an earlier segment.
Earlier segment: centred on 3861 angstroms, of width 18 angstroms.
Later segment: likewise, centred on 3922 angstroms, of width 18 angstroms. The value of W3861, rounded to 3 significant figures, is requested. 2.50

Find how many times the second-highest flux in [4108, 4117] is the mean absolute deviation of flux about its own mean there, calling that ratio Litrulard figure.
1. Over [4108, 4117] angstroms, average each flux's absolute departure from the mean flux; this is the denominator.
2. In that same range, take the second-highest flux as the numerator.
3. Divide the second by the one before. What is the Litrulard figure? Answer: 66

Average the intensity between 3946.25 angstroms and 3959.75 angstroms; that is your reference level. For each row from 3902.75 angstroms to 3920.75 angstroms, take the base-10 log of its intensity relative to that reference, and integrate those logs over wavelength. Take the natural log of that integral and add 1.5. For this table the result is -0.78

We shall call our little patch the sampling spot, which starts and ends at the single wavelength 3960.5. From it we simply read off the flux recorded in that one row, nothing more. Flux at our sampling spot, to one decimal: 16.7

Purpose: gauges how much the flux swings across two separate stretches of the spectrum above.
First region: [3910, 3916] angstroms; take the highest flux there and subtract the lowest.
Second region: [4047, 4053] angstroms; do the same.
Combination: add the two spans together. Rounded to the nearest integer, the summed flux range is 2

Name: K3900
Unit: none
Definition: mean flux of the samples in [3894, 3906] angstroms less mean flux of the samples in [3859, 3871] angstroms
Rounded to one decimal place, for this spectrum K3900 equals 0.0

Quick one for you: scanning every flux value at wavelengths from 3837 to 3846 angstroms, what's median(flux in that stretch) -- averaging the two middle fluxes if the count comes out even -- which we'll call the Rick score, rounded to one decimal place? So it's 15.7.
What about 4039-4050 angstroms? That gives 19.3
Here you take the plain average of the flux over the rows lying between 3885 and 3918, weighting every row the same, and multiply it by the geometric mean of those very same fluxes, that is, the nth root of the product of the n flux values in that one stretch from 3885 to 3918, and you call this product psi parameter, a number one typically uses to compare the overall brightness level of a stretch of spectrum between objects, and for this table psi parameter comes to 301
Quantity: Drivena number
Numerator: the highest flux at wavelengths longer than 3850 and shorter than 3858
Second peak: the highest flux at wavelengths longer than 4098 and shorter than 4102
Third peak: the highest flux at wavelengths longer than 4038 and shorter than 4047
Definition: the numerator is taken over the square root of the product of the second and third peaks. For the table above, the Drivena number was 1.04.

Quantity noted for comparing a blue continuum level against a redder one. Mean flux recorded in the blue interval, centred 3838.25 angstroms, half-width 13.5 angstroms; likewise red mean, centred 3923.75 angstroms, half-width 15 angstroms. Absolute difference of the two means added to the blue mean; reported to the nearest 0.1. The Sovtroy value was 16.0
